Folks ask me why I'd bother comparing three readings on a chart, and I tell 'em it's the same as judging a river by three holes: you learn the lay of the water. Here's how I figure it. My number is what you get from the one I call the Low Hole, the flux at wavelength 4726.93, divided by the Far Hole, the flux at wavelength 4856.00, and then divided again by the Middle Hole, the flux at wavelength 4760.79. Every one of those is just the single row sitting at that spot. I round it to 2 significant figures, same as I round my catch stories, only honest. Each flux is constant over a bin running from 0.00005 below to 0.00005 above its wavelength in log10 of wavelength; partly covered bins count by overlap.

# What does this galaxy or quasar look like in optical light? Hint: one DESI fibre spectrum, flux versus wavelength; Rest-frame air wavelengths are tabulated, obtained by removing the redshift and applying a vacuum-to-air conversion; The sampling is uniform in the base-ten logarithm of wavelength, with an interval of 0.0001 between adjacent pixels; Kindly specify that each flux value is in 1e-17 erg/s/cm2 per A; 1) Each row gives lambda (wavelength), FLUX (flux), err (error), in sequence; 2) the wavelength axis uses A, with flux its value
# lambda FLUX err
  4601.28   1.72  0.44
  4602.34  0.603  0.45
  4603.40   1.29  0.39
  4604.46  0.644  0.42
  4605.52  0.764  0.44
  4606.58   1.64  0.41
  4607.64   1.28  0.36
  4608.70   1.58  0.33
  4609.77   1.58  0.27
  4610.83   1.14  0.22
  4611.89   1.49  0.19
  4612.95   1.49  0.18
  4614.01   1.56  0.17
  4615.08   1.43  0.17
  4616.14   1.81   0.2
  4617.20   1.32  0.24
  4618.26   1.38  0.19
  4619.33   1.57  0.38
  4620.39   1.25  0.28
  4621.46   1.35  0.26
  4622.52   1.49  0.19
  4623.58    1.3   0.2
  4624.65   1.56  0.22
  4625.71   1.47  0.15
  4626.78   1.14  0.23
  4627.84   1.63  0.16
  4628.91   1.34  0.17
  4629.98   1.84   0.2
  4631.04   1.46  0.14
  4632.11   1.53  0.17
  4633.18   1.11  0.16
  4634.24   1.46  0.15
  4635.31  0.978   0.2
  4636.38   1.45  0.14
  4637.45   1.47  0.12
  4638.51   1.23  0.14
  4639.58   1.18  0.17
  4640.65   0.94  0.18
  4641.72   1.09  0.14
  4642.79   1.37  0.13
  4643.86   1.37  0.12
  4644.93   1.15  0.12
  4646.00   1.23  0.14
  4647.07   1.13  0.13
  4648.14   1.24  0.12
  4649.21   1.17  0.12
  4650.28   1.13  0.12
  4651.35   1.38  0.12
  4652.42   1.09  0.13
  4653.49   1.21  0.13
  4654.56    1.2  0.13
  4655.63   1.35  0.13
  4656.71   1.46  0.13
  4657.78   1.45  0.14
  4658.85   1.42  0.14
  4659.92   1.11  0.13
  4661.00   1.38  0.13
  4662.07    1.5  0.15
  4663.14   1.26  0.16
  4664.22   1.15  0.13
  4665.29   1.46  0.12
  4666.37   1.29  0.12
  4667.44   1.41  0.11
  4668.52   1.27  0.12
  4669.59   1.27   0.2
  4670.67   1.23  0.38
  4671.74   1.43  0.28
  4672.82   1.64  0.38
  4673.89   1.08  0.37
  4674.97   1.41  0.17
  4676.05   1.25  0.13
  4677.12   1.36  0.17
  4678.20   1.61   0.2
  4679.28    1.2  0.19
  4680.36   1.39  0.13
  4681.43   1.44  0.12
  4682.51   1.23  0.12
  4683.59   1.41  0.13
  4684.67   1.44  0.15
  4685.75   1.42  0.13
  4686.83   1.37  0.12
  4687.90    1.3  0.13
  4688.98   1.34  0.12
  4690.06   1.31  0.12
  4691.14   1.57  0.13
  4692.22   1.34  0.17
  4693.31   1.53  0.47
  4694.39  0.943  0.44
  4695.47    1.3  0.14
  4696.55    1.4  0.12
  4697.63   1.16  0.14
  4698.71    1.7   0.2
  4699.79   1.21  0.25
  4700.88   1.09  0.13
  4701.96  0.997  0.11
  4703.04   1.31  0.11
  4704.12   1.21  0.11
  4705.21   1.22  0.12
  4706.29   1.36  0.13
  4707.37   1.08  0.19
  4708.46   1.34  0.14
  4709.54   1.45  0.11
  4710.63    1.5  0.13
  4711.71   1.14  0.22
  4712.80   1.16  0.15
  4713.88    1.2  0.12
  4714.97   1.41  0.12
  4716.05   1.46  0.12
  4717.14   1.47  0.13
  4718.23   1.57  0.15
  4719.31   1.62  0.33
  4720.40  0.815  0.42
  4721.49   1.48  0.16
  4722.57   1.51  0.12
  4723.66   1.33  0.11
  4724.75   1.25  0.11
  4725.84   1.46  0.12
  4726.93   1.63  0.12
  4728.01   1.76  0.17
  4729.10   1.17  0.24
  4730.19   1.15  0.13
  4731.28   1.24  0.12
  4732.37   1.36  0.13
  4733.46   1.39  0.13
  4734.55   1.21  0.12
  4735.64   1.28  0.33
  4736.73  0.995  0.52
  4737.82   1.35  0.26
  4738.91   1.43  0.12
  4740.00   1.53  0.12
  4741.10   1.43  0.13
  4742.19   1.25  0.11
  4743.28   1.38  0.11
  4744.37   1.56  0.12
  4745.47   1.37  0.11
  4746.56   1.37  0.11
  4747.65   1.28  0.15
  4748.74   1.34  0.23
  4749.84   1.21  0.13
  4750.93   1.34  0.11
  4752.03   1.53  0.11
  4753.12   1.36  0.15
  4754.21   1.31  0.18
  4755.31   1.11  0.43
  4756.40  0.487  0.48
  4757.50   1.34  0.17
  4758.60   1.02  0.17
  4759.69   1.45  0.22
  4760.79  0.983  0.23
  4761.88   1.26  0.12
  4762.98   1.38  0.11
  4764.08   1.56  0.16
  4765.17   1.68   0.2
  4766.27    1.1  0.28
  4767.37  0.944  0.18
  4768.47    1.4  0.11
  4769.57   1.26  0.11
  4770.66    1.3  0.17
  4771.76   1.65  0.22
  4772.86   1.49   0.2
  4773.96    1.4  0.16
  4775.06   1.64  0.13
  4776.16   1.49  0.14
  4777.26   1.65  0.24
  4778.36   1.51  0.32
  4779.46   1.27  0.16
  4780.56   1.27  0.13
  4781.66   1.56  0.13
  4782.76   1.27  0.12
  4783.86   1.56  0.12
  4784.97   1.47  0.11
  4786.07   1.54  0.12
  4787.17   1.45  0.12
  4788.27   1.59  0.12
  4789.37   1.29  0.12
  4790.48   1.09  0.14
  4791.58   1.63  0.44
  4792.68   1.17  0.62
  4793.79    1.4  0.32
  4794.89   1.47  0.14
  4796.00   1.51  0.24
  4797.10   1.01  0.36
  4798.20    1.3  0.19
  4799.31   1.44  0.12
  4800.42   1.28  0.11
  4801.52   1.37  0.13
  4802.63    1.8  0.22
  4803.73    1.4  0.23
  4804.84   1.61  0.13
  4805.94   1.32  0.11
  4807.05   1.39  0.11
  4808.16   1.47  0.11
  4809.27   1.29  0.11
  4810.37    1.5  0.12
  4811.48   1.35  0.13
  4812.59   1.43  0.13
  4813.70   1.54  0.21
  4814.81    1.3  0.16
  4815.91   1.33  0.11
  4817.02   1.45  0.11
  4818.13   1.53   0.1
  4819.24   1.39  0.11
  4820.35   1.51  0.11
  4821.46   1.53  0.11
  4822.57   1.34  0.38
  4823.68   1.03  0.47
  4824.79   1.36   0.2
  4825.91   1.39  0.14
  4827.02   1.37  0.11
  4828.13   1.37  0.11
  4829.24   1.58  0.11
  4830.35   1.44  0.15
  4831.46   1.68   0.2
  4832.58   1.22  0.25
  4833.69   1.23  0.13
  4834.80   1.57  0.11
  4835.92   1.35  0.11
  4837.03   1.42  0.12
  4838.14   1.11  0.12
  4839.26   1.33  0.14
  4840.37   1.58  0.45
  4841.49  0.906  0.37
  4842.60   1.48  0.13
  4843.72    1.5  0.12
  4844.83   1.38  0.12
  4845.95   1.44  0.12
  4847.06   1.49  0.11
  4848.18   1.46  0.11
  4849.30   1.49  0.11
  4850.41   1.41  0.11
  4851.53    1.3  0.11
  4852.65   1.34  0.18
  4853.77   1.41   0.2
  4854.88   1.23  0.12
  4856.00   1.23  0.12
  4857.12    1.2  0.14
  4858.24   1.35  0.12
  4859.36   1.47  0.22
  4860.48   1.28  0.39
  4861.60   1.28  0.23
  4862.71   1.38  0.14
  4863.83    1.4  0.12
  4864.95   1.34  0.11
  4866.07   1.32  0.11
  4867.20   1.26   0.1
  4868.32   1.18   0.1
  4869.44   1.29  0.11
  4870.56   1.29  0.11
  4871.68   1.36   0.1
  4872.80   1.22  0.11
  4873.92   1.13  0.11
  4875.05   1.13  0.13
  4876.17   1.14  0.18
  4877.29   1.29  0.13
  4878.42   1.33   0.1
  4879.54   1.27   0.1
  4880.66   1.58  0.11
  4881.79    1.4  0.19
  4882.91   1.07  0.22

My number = 1.3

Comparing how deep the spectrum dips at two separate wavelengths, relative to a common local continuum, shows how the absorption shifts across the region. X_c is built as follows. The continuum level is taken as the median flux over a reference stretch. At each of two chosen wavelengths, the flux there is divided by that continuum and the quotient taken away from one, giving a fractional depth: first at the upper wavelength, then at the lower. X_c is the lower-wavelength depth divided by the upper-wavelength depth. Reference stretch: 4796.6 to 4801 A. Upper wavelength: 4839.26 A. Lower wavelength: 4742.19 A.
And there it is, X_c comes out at -1.0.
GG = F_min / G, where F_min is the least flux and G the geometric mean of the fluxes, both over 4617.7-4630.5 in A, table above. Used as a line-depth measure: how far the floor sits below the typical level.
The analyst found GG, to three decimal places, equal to 0.796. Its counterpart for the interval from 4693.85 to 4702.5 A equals 0.782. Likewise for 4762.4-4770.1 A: 0.721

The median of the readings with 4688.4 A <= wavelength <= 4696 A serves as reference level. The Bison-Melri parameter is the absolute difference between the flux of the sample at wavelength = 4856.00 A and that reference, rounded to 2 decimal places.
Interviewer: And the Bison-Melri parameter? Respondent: 0.11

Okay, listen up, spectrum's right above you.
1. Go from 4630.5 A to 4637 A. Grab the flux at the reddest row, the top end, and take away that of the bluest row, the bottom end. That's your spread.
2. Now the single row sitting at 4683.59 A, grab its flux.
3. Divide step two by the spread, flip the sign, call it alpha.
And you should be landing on 141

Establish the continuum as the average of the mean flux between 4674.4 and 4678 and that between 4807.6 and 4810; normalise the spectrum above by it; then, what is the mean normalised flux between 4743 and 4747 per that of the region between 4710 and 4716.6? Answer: 1.08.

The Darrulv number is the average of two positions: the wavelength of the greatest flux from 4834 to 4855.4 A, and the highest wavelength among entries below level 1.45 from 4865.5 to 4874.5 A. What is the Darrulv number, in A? 4857.1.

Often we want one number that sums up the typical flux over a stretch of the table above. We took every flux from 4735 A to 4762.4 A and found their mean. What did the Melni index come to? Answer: 1.28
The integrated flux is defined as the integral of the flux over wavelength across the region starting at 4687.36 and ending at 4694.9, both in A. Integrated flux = 10.1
